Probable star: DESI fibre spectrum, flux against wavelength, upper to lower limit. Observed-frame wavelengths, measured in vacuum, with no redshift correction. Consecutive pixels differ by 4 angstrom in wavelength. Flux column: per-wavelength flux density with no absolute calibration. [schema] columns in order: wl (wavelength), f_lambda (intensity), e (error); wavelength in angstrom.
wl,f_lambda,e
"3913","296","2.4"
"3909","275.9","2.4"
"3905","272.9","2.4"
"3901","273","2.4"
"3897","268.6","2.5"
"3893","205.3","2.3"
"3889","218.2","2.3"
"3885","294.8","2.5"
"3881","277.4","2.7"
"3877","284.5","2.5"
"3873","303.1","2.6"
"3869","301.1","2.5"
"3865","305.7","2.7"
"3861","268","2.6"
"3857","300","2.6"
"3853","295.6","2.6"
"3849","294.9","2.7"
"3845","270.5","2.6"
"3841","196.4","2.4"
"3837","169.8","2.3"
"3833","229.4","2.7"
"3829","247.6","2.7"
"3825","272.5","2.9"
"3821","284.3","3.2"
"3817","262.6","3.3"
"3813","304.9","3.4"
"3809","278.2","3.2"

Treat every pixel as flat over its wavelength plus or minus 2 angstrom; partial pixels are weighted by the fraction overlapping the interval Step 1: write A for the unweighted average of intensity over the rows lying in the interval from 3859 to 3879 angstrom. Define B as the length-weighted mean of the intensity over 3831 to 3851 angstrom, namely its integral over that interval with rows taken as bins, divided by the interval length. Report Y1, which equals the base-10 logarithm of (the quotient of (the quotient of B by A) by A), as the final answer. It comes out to -2.57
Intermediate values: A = 292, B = 232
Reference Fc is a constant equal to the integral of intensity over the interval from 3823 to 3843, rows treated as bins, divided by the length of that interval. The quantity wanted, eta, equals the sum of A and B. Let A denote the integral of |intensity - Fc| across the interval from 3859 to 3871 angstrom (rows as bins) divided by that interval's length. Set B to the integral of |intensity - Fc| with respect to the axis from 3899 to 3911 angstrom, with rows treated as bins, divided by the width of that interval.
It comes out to 119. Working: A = 68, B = 51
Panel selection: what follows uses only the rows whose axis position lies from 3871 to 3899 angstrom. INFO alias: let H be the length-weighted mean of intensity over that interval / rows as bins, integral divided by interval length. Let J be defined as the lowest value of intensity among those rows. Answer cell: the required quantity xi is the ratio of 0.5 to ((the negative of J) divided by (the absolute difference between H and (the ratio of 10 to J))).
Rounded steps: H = 265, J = 205.3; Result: -0.64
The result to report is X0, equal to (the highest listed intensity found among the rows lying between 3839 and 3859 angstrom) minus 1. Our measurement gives 299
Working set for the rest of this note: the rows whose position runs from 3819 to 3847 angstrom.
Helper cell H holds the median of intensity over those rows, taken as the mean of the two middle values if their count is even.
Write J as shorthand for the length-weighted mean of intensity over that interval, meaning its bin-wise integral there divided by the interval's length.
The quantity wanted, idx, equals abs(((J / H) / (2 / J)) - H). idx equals 133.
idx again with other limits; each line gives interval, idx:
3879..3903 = 150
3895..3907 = 138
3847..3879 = 153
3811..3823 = 143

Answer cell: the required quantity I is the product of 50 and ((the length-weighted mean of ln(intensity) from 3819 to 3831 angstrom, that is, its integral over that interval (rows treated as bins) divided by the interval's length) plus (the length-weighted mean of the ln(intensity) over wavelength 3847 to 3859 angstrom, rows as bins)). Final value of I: 564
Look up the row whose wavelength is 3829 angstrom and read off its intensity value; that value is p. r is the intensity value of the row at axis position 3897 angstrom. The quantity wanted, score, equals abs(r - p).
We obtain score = 21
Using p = 247.6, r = 268.6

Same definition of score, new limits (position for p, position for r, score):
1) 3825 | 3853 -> 23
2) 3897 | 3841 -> 72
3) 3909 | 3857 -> 24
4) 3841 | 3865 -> 109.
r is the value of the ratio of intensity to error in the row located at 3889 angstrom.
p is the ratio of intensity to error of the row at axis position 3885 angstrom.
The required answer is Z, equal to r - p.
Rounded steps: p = 118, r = 95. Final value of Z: -23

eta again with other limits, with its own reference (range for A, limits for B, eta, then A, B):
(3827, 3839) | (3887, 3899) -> 51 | 28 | 23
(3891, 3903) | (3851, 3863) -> 102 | 38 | 65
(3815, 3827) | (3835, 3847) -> 92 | 50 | 42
